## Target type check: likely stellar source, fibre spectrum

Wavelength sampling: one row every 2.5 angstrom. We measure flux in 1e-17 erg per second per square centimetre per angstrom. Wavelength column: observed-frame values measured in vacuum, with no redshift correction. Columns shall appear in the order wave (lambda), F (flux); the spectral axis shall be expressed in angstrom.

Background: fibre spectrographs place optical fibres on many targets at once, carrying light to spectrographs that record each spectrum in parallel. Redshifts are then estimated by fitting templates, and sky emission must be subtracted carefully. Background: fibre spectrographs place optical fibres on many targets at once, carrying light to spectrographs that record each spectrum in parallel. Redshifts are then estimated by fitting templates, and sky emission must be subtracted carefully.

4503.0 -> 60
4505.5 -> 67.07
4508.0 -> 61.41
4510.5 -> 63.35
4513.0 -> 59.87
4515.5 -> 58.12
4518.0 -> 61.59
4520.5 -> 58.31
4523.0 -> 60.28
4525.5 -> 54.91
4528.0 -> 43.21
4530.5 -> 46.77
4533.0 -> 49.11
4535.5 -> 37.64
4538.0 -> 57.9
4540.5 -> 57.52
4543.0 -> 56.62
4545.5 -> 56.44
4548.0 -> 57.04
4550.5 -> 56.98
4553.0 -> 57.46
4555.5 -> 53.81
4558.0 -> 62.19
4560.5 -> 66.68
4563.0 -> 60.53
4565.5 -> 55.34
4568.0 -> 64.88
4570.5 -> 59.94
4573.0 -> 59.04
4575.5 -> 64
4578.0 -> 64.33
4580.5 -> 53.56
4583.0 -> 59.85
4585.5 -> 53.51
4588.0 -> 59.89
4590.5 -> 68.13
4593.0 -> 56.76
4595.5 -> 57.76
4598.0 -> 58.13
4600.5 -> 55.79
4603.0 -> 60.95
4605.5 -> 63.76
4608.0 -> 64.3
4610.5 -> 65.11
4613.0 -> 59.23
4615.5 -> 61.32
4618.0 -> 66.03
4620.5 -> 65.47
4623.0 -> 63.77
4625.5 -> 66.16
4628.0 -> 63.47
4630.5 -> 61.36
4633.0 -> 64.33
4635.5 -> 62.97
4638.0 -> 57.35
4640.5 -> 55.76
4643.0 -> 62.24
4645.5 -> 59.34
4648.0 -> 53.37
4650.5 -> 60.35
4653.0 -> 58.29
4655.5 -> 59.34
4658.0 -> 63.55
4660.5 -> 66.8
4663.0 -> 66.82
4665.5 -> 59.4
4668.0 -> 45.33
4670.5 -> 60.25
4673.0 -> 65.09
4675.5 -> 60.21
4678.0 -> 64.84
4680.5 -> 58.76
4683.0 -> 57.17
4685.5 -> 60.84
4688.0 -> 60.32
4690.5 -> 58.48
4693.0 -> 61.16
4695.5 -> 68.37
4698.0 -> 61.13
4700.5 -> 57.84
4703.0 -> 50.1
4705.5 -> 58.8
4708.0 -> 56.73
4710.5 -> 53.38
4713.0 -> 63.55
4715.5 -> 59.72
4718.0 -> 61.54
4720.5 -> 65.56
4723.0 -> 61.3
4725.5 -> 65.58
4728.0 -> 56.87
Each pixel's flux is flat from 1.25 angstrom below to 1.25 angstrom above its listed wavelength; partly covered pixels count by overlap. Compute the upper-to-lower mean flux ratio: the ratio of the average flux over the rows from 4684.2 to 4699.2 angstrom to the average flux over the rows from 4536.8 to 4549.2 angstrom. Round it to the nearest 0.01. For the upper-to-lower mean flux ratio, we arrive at 1.08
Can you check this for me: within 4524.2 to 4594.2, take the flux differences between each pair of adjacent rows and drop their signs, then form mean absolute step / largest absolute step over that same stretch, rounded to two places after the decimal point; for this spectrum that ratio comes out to 0.27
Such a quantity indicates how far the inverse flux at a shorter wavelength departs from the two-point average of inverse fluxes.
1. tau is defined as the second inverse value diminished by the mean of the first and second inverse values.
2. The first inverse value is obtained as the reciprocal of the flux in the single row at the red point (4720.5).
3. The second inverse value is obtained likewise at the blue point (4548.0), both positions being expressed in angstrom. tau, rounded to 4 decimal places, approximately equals 0.0011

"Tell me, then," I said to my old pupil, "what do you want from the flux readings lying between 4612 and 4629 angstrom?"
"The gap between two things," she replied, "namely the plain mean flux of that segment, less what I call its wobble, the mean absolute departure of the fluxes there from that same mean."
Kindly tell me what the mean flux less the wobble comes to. 61.7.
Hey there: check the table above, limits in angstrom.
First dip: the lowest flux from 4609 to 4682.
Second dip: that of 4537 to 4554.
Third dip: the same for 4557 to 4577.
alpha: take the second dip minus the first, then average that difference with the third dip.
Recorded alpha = 33.2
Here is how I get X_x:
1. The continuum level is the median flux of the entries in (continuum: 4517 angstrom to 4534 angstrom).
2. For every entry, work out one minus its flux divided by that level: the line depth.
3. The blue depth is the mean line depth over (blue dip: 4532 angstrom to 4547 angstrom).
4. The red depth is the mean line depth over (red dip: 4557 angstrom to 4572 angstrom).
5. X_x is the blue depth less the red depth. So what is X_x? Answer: 0.16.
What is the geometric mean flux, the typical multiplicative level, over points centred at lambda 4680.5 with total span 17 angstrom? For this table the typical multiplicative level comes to 61.0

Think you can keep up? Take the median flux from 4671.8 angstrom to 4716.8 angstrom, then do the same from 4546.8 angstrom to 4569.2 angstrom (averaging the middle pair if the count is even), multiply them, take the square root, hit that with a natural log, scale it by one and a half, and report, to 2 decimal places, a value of 6.11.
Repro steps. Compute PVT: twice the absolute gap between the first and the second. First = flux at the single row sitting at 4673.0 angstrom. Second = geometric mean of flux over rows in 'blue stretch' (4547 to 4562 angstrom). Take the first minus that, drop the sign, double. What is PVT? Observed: 12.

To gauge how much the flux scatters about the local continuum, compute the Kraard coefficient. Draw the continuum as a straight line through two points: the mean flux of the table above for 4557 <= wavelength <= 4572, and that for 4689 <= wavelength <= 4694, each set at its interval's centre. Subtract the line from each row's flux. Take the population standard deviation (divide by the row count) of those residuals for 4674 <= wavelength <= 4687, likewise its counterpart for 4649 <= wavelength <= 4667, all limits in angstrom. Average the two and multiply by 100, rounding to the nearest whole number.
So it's 297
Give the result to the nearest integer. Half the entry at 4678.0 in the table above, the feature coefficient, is 32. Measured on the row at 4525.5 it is 27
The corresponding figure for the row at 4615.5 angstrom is 31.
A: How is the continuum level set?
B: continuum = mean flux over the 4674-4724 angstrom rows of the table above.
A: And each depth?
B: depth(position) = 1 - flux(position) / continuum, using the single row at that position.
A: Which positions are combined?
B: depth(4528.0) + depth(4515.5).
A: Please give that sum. 0.31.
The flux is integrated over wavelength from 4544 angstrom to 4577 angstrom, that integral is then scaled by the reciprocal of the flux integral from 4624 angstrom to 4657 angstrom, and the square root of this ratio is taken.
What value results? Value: 0.99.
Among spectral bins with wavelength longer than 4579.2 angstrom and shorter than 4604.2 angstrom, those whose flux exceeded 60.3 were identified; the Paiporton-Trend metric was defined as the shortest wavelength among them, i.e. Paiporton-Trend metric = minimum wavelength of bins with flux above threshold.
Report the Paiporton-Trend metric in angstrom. 4590.5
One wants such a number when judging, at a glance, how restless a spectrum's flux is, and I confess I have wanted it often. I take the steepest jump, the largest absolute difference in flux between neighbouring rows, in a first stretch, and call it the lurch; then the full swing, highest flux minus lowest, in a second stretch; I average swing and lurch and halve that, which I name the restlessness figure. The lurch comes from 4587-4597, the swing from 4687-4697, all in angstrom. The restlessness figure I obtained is 5.3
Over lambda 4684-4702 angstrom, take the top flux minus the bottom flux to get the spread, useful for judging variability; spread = 11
